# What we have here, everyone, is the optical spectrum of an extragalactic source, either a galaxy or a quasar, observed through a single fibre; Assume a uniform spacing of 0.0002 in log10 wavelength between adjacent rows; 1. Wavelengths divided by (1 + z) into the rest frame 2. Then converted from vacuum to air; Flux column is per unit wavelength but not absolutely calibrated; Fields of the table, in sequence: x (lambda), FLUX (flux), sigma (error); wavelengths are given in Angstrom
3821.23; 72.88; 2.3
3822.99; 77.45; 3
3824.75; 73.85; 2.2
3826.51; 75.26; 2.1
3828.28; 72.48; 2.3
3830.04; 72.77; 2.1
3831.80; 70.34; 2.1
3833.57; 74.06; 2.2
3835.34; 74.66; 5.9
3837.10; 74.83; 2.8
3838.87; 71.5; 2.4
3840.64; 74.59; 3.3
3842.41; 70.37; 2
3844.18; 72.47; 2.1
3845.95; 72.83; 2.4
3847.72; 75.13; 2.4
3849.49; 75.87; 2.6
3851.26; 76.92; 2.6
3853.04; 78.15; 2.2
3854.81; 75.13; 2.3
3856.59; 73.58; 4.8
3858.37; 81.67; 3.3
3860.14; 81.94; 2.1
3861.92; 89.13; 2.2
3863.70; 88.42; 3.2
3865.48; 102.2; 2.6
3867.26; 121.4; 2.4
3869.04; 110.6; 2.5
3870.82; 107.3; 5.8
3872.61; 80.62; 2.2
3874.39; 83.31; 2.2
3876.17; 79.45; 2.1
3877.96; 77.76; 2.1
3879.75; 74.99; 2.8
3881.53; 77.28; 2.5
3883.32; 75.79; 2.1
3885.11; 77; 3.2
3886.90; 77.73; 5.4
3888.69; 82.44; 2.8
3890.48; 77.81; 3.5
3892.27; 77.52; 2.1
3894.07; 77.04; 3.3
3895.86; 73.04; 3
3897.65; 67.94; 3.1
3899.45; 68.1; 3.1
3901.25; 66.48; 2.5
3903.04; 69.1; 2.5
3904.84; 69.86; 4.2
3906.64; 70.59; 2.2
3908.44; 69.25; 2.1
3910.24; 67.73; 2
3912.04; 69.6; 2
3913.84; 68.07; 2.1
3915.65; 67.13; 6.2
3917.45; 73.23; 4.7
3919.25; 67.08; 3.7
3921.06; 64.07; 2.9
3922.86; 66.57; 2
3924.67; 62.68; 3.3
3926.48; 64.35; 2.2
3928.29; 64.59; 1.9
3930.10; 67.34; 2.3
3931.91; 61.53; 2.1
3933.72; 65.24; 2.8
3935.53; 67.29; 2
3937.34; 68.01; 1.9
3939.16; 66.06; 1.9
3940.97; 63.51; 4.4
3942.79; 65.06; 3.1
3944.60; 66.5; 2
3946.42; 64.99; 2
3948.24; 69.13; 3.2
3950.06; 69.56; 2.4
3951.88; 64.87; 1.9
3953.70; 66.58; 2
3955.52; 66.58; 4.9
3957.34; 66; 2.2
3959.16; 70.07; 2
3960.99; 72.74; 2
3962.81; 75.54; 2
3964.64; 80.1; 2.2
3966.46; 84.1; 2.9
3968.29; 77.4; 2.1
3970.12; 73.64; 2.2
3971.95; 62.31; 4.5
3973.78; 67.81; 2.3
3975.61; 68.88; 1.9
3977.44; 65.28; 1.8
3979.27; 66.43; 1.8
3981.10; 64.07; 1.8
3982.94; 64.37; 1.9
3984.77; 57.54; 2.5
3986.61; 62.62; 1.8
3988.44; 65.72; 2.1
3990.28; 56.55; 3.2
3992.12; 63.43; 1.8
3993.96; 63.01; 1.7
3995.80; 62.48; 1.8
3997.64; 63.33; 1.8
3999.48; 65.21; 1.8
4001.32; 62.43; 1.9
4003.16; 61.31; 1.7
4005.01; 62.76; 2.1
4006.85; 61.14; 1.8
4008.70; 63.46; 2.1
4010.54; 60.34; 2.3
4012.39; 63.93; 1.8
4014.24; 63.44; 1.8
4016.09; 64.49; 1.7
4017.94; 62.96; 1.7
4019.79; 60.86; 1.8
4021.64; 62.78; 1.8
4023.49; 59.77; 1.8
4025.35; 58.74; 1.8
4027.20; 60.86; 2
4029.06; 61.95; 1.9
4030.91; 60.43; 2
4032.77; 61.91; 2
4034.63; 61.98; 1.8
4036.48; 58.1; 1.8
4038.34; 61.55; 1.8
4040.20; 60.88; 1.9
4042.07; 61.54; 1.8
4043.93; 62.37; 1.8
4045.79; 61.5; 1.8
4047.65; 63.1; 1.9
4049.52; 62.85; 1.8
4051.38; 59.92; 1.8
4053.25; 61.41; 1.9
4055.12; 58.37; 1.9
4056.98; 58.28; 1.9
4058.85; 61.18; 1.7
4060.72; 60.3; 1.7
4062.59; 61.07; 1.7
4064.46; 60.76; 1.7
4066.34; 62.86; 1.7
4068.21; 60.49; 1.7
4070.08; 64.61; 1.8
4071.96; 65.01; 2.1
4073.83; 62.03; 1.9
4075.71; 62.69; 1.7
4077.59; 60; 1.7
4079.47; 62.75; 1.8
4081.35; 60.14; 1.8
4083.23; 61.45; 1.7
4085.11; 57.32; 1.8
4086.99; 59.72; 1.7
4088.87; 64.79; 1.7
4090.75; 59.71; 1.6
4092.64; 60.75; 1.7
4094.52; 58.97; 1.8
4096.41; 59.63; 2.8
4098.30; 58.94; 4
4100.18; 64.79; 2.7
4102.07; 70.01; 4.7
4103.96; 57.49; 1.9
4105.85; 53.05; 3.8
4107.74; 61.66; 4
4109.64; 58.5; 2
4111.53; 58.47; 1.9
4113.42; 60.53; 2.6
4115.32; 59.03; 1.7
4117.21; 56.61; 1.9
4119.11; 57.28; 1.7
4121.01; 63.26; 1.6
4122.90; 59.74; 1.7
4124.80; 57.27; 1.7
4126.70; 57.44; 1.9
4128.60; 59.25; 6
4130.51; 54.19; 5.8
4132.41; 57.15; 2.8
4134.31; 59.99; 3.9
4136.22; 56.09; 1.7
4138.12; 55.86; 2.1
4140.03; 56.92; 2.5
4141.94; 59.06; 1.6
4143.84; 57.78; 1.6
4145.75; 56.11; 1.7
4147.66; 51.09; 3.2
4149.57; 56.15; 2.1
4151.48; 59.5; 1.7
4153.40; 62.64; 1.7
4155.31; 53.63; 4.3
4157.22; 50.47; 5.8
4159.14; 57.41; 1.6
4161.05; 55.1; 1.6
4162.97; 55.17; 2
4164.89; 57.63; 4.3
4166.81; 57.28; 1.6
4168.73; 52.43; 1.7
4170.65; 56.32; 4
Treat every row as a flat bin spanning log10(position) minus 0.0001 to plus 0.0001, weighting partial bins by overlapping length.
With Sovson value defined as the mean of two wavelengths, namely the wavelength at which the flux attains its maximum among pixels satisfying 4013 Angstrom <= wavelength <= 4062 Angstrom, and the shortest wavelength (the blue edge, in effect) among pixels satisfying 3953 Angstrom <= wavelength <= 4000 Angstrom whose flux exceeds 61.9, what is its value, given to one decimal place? 3984.9 Angstrom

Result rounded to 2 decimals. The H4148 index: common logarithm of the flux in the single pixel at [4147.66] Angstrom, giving 1.71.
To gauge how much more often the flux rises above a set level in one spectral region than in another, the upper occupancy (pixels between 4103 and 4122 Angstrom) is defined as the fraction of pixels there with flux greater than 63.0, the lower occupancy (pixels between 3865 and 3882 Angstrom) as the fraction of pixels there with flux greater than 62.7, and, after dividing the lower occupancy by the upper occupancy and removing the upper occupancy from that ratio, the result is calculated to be 10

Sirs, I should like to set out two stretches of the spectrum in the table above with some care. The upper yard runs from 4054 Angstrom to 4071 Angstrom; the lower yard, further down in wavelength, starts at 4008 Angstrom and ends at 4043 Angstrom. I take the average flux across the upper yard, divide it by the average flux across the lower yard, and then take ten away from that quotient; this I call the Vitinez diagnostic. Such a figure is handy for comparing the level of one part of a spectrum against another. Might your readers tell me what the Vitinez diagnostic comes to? -9.01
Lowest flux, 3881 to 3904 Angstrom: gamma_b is 66.48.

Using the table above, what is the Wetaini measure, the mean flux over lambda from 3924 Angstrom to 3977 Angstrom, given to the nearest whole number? 68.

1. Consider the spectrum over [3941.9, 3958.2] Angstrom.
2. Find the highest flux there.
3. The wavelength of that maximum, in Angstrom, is 3950.06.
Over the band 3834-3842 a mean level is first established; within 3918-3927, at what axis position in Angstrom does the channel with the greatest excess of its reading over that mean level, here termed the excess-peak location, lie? 3919.25 Angstrom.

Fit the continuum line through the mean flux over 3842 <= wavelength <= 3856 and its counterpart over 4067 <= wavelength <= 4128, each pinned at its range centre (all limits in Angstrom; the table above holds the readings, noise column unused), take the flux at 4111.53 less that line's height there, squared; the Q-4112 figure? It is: 1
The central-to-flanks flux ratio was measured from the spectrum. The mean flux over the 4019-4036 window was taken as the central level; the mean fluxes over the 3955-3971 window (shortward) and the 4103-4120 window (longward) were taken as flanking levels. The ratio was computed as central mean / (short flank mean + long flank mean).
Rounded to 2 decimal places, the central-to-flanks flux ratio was 0.46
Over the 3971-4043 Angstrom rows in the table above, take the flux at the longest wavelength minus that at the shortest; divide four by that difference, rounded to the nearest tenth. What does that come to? -5.2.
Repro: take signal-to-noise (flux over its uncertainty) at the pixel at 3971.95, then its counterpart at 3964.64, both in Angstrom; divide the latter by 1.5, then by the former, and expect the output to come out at 1.75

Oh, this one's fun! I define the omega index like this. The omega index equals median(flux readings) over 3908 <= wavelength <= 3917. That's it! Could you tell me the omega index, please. 68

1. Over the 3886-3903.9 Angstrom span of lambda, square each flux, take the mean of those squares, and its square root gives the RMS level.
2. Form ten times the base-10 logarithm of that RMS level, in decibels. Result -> 18.7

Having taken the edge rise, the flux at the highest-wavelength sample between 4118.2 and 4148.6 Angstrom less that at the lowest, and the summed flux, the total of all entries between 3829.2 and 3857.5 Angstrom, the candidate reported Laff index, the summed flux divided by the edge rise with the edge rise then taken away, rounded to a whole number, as -185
